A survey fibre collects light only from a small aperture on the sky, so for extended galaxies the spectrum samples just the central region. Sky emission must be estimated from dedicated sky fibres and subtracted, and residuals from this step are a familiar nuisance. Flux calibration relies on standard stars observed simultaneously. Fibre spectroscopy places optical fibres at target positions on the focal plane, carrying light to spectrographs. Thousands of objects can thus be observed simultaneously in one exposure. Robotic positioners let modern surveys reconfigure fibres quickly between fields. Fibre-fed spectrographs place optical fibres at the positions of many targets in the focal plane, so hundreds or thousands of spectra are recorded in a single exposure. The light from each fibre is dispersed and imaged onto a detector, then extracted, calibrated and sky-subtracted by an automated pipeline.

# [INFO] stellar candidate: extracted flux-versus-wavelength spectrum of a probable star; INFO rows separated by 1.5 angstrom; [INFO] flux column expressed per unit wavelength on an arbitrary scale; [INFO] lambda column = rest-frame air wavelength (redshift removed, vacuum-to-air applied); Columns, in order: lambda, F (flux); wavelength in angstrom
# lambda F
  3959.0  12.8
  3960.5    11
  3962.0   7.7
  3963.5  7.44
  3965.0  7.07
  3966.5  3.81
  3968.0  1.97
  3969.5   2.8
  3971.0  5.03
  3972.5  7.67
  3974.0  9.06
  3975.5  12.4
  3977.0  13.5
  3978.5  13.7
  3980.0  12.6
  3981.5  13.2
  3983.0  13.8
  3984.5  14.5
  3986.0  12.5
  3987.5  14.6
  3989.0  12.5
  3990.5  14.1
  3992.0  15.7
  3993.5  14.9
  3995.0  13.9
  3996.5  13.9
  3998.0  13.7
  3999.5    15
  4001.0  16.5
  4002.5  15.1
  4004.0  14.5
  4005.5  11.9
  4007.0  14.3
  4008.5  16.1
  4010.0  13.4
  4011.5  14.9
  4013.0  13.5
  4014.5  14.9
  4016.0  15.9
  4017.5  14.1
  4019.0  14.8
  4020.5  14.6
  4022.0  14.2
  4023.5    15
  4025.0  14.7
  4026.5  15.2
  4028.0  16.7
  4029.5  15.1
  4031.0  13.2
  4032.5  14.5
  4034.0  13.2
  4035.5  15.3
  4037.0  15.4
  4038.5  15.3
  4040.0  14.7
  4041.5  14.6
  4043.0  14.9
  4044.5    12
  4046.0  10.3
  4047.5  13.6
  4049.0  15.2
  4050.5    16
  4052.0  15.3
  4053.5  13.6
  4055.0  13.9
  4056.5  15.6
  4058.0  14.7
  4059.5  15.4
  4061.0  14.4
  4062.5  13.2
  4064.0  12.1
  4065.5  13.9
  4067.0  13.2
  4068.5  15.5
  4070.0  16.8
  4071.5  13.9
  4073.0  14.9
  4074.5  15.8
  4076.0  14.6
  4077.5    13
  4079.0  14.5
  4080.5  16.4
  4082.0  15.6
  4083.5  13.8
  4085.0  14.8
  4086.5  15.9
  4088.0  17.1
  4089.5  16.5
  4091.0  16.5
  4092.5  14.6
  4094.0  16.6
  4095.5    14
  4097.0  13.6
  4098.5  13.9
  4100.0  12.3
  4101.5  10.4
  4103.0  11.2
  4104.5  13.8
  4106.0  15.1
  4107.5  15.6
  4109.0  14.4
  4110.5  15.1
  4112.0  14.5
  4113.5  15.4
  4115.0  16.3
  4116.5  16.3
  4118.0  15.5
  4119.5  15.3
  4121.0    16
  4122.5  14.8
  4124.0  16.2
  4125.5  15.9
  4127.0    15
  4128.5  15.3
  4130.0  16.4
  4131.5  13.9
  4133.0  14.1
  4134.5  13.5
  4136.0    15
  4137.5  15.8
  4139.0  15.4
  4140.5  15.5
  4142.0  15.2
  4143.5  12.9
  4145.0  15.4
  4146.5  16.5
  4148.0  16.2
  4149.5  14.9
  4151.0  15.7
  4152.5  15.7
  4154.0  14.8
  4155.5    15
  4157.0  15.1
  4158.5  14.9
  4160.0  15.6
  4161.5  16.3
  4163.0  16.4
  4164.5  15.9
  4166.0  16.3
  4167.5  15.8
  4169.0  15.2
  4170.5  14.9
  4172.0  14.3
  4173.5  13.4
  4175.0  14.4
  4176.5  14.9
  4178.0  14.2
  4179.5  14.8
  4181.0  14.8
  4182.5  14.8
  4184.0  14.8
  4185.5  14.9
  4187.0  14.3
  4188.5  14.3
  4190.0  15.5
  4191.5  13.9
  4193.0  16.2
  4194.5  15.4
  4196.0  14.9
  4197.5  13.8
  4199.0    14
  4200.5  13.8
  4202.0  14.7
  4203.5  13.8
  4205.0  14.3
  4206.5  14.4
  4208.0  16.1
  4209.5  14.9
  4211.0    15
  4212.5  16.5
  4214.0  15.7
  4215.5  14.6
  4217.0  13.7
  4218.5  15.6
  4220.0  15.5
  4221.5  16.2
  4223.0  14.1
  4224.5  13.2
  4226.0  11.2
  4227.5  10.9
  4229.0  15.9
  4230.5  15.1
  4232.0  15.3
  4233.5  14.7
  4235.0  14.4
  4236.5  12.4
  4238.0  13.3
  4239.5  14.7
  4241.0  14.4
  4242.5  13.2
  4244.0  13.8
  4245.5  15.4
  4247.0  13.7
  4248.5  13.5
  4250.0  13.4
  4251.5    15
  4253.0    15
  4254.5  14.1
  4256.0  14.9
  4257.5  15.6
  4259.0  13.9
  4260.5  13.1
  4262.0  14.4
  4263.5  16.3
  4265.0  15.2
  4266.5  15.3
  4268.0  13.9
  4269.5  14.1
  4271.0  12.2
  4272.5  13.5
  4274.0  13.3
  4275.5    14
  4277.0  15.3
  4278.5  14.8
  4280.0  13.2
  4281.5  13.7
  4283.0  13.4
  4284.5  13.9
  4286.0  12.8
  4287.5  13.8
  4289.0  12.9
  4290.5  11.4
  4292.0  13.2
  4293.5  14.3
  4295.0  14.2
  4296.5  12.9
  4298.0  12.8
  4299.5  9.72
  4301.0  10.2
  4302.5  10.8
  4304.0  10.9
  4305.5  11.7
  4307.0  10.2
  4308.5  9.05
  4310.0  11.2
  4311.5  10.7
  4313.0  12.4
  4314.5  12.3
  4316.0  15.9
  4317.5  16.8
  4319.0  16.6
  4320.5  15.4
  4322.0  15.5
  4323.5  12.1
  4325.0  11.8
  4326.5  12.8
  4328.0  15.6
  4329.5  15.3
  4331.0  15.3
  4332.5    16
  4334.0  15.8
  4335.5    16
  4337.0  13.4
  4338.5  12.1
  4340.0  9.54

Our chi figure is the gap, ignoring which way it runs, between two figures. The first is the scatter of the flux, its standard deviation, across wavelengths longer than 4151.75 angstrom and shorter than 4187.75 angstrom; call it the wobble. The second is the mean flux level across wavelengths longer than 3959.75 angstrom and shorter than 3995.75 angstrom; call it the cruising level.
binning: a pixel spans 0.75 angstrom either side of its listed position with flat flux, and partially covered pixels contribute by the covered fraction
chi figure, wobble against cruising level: 9.9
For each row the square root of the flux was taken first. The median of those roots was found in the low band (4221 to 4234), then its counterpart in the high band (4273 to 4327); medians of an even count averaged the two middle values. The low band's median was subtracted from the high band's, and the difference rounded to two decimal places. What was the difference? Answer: -0.24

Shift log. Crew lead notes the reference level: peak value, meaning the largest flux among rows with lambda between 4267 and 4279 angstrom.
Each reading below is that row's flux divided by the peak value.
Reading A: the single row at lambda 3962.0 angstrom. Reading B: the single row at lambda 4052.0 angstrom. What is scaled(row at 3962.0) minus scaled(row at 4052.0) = -0.5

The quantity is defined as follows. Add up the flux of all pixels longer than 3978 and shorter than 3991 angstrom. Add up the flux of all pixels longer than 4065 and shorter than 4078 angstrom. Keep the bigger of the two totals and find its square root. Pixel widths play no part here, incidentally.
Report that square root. 11.5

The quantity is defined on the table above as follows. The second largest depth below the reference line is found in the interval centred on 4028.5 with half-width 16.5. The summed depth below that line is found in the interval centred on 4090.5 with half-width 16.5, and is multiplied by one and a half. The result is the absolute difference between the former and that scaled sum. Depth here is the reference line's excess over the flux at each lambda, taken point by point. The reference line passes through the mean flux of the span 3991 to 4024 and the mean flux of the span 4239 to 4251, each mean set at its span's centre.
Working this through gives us 6.7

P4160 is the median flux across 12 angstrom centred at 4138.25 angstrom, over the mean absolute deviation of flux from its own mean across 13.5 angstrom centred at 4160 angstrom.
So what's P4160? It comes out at 27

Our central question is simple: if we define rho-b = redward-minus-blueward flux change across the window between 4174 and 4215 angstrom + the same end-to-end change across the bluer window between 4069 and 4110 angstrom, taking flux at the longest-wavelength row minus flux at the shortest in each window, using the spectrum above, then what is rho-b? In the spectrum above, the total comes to -1.1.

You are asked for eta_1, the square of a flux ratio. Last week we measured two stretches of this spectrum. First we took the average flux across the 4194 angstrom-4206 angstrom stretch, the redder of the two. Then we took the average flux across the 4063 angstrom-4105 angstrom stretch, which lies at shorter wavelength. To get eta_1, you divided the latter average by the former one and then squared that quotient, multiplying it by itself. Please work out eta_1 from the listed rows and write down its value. 1.02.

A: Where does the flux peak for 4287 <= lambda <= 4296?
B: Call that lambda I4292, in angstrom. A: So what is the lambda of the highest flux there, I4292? 4293.5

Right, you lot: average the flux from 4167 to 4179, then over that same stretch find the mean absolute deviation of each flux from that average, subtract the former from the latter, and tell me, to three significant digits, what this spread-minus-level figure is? -14.1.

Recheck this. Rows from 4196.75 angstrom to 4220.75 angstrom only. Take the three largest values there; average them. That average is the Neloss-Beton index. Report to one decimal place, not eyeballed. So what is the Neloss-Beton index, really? 16.1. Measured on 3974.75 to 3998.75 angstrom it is 15.1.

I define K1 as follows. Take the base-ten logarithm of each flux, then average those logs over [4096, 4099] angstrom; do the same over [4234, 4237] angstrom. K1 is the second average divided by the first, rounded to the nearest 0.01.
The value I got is 0.99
